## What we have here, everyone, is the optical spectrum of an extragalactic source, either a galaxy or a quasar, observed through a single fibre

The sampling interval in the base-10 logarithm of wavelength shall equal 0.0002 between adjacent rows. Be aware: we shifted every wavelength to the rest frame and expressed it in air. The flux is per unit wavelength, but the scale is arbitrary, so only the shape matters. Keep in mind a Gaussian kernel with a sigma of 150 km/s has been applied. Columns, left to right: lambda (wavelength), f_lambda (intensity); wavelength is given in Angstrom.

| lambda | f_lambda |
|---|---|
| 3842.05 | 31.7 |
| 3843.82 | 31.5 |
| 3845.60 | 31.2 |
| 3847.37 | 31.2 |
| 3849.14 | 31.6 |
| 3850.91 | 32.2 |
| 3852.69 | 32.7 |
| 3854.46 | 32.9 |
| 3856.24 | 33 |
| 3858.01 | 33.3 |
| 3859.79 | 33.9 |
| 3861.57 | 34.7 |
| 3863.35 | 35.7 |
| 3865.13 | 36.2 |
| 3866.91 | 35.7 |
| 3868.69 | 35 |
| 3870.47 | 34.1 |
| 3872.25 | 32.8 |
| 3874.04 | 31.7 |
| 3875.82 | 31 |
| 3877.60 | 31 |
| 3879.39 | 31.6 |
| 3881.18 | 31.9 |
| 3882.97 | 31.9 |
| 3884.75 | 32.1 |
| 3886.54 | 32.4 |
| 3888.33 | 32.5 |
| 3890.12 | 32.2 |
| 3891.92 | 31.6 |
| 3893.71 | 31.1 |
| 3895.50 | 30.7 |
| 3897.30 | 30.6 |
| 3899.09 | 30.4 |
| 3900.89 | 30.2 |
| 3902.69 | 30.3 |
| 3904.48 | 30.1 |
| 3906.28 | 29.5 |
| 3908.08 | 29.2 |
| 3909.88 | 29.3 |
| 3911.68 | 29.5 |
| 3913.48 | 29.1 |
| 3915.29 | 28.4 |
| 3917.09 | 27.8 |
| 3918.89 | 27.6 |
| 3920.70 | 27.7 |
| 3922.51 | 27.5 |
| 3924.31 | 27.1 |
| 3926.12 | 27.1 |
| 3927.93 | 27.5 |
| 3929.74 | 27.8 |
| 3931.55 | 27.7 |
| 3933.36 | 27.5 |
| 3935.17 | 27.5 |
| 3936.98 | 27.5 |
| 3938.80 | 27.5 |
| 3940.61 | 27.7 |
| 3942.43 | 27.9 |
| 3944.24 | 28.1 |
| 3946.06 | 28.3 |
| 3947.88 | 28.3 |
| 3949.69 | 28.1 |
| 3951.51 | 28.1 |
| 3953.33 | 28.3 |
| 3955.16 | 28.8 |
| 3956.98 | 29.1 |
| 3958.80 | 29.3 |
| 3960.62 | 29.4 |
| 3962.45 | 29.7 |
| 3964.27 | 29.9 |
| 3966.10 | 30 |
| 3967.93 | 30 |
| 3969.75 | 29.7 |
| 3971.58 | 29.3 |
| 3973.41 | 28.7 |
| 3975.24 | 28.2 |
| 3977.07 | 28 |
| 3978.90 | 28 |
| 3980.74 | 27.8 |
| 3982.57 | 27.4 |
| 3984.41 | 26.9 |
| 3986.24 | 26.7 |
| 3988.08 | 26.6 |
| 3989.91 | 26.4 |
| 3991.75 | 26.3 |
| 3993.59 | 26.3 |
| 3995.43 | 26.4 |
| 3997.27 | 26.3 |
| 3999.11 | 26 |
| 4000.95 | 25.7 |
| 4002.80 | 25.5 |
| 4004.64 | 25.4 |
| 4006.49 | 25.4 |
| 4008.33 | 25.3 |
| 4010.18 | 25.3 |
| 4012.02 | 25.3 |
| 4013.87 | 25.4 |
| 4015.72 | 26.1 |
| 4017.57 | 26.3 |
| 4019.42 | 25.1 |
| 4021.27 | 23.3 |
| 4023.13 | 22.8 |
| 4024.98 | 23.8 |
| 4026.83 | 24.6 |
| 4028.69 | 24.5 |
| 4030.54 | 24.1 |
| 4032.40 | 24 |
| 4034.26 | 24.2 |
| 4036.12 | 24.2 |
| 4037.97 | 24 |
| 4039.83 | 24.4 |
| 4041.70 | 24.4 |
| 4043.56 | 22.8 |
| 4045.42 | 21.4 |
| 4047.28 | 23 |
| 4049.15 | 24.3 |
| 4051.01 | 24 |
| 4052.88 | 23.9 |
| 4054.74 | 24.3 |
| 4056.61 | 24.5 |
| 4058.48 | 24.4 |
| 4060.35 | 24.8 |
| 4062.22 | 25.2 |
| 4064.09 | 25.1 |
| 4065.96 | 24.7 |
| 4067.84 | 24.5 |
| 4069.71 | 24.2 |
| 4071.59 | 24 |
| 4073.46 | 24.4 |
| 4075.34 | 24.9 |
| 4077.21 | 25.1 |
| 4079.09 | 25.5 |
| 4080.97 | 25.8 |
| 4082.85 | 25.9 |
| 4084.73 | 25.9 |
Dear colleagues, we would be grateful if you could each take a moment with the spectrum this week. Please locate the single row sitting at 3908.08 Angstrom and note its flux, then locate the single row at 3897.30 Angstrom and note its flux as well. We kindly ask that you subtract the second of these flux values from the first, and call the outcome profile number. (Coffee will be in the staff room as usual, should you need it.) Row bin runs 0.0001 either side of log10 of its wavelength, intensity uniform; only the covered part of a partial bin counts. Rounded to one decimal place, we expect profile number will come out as -1.4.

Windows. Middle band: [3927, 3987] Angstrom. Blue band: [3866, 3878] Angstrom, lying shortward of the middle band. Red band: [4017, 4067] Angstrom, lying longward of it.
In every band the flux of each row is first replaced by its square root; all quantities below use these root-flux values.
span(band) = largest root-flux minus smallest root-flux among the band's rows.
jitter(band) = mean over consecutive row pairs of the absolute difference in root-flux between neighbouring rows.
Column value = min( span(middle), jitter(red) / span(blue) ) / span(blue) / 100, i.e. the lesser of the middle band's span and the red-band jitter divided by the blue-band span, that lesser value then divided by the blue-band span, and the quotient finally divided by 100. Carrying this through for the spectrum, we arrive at 0.0036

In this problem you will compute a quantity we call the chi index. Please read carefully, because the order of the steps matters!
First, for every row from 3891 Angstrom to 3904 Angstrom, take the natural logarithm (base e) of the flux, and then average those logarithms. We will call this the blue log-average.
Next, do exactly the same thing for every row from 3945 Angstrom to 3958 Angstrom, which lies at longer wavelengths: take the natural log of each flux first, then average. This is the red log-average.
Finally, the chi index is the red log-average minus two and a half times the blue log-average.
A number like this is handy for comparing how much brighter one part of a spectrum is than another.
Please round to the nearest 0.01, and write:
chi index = -5.21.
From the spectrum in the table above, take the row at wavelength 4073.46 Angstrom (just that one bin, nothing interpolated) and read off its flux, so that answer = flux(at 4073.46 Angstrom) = 24.4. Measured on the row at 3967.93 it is 30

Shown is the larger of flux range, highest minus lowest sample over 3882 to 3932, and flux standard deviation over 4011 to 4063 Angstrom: 5.4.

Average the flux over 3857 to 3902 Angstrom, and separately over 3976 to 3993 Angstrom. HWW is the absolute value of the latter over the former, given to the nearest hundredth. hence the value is 0.83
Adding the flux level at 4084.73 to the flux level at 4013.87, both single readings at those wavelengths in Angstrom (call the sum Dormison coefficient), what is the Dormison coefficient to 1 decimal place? 51.3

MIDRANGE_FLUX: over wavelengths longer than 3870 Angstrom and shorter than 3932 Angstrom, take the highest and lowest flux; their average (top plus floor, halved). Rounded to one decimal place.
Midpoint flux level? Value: 30.6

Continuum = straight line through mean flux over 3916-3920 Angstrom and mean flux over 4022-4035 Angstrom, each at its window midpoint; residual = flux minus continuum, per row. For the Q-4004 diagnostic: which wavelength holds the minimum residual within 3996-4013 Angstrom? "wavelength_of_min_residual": 4004.64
